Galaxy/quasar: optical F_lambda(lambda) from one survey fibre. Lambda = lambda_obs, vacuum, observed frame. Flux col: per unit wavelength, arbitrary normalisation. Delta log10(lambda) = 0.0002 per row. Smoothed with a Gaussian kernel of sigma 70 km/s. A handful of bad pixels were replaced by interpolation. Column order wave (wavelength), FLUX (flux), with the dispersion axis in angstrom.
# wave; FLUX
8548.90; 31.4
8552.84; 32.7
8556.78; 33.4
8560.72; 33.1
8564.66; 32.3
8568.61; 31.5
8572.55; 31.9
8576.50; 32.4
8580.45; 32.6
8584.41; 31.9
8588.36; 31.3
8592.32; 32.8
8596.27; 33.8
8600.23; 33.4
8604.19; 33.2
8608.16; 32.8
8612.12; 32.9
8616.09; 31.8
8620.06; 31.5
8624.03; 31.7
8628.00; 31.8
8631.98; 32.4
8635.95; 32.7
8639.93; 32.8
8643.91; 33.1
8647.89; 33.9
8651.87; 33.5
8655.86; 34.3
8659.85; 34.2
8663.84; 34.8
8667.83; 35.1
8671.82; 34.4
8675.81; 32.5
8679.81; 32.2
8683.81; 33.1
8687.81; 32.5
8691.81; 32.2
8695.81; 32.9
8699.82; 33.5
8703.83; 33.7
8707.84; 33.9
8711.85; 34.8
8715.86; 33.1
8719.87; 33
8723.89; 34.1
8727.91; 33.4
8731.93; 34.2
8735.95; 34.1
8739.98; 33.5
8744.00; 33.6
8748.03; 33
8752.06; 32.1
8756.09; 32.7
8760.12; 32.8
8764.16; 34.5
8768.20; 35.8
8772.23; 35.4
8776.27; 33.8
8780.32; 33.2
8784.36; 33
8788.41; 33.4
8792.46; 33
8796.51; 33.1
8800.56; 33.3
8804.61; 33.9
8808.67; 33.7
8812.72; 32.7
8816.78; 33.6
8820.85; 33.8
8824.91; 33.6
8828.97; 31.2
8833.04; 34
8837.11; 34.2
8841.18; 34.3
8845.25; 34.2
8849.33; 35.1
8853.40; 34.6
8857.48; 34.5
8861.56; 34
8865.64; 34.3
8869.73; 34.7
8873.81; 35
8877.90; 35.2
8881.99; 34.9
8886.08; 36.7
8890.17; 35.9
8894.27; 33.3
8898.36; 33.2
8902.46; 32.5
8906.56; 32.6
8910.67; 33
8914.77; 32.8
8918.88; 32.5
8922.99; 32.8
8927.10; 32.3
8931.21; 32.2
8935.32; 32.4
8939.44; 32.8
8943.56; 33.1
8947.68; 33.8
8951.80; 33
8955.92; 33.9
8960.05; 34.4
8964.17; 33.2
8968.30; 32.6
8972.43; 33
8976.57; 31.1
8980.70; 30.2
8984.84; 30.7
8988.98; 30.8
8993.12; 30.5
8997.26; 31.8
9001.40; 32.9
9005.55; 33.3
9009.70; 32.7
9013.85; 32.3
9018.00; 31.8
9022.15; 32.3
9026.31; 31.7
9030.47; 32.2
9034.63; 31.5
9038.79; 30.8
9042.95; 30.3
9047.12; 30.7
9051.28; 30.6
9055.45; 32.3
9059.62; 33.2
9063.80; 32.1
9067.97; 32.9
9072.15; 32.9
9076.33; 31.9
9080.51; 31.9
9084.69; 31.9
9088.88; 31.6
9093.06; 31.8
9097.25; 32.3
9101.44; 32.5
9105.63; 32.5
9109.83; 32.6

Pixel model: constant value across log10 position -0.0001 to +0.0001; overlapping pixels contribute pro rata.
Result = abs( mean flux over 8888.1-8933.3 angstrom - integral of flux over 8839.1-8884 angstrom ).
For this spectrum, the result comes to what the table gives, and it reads 1521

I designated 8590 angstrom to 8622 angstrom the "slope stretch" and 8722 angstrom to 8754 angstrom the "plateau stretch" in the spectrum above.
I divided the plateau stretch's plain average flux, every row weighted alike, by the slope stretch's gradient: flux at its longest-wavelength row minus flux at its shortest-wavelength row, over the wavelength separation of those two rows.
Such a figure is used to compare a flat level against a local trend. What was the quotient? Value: -715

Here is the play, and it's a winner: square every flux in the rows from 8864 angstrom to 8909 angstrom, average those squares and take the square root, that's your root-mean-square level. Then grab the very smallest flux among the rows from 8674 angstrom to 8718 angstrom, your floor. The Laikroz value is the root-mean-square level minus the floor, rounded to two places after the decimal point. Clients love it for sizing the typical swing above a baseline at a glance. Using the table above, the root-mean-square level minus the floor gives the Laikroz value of 2.22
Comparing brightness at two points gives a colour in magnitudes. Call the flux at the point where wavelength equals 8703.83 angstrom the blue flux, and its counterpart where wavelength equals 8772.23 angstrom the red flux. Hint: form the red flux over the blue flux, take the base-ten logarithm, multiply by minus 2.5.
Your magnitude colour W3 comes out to -0.053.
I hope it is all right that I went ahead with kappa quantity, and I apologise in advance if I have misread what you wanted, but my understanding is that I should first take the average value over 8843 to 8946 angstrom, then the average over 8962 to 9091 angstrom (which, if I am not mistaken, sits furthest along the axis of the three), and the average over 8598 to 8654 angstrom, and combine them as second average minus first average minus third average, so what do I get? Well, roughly -34.6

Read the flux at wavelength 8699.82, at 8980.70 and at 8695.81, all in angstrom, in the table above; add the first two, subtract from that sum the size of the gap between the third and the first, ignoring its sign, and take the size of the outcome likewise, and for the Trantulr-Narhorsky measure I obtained 63.1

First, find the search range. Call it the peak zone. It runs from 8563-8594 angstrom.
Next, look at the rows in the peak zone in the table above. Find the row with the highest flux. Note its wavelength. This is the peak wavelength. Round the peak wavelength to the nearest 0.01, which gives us 8592.32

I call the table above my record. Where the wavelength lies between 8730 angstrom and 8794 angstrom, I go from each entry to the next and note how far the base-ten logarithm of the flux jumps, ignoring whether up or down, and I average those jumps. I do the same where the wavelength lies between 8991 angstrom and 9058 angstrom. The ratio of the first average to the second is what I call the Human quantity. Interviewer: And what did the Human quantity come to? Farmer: 0.90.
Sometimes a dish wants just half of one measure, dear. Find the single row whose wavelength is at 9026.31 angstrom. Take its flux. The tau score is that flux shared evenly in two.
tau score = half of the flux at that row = 15.85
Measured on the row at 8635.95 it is 16.35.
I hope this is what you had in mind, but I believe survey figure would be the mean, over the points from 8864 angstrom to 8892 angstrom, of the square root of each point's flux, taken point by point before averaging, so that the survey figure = 5.94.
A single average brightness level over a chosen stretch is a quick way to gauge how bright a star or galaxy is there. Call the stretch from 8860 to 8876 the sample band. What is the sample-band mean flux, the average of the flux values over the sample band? 34.5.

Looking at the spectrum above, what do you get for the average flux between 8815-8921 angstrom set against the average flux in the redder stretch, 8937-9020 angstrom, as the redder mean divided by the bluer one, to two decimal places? 0.95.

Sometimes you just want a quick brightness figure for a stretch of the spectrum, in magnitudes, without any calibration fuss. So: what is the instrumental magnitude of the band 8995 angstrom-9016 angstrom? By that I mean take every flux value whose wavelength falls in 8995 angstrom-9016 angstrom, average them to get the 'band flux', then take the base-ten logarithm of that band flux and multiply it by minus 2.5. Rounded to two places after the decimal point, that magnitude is -3.78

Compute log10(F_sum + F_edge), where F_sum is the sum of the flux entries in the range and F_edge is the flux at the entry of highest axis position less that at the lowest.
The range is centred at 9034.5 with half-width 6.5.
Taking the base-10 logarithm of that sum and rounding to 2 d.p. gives 1.97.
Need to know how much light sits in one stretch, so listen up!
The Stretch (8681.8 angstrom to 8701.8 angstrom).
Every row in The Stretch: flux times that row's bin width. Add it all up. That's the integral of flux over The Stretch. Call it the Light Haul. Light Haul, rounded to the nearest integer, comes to 657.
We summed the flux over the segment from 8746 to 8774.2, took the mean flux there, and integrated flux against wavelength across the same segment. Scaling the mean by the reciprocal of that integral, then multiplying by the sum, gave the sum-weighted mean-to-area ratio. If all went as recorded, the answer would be 8.4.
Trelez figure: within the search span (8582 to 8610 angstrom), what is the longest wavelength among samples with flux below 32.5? 8588.36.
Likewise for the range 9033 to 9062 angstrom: 9055.45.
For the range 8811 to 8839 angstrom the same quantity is 8828.97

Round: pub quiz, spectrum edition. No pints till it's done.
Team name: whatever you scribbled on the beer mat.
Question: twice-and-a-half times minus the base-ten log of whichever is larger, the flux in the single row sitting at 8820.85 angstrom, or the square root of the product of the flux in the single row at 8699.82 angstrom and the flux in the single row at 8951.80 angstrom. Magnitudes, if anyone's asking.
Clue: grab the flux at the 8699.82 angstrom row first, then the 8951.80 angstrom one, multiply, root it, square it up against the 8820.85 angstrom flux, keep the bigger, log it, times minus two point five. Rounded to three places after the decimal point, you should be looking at -3.822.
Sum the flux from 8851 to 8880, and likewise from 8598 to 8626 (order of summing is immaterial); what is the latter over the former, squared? 0.88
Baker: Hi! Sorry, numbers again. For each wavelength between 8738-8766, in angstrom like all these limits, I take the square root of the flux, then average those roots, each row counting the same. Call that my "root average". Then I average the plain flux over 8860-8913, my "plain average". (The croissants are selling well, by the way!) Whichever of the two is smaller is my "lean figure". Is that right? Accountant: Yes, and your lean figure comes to 5.76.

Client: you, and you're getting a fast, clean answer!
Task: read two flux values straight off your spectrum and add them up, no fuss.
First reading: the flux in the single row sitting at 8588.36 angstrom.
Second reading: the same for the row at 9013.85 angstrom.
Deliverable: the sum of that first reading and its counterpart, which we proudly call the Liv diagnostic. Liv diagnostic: 63.6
